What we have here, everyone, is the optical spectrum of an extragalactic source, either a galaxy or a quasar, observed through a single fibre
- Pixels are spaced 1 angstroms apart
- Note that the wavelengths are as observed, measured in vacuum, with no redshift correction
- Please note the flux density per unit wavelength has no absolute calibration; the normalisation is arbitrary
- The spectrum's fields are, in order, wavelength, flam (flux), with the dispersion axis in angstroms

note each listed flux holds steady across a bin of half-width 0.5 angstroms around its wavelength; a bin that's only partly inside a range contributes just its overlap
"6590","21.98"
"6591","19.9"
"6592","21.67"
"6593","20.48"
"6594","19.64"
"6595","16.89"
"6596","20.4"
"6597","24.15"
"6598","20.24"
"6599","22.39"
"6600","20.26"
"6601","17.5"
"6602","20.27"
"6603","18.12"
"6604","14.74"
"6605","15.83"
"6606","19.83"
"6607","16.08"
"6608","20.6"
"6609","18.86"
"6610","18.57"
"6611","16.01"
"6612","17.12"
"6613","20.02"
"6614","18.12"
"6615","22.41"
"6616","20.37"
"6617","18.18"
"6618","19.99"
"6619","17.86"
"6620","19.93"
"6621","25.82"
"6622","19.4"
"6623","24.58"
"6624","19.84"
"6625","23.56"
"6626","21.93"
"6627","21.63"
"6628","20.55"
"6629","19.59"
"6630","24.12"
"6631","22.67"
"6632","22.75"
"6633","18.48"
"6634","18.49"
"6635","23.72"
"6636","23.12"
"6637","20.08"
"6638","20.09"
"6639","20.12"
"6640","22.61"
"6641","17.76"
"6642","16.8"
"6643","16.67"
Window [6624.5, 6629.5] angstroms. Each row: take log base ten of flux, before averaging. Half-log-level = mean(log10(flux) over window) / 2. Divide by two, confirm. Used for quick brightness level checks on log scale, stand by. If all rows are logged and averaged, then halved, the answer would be 0.665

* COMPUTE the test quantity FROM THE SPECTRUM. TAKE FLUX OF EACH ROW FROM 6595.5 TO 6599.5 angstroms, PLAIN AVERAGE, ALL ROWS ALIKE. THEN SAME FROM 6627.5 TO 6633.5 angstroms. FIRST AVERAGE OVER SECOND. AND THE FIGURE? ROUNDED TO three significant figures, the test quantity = 1.02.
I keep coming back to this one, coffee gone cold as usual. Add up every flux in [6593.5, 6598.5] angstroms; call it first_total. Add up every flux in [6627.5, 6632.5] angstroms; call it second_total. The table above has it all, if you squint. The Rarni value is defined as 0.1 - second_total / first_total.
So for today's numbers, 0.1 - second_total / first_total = -0.98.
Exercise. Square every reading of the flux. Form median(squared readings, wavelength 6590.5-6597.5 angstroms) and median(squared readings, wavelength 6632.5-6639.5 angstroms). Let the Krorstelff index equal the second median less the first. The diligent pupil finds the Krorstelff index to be -13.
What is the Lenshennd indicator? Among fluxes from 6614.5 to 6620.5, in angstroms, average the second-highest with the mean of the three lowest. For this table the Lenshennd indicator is 19.5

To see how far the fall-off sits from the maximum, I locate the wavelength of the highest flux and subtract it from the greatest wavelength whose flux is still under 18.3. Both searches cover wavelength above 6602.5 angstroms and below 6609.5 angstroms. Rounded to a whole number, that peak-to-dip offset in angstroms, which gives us -1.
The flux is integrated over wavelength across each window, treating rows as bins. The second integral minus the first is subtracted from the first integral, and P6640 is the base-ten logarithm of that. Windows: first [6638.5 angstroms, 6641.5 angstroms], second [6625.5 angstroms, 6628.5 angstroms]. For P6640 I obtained 1.75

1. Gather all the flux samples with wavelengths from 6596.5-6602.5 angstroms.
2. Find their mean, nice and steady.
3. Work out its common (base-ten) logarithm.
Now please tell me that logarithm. 1.32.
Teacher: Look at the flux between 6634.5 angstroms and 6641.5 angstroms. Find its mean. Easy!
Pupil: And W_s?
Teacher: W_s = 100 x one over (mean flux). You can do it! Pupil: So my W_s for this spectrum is 4.75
